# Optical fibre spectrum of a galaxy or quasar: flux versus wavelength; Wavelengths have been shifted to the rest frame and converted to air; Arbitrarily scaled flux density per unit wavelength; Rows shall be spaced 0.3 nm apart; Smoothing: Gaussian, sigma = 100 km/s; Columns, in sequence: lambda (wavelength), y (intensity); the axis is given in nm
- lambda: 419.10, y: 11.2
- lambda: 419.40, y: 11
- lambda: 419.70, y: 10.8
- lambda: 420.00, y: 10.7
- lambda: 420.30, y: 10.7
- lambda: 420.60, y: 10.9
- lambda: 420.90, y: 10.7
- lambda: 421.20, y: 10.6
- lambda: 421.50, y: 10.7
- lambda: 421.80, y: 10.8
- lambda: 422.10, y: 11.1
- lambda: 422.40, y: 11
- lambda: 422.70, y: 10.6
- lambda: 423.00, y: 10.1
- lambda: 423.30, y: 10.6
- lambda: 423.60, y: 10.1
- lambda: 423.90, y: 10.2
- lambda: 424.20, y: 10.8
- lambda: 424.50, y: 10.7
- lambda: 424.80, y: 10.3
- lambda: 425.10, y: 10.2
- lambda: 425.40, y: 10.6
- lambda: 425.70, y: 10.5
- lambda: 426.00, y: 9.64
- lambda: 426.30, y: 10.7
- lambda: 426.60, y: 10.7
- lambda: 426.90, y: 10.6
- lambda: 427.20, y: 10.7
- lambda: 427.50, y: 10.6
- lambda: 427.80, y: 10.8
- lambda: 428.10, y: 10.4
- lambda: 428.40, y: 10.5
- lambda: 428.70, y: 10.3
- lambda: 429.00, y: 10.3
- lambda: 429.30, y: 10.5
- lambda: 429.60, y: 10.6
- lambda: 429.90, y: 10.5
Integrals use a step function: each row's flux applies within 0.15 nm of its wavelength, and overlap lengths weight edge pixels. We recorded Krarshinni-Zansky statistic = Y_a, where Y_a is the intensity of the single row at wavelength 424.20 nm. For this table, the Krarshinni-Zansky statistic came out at 10.8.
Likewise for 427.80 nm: 10.8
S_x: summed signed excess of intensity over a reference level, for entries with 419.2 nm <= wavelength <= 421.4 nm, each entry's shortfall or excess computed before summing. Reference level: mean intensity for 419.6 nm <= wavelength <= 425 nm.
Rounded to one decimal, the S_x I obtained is 1.0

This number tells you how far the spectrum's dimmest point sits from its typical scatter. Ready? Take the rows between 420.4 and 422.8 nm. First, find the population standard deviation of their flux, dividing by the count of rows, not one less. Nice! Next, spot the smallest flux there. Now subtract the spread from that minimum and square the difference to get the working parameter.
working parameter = 109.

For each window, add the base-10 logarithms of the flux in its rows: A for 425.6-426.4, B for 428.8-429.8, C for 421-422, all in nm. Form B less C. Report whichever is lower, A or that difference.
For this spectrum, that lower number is -0.029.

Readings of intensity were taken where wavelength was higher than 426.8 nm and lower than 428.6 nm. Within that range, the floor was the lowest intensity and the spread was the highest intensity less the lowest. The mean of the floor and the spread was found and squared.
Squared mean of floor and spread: 29.2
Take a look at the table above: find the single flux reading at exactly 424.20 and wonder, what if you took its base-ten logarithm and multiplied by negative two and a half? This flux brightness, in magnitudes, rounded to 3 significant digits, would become -2.58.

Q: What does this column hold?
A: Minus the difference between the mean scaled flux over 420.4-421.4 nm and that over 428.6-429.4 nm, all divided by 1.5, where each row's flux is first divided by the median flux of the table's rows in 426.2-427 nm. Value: -0.023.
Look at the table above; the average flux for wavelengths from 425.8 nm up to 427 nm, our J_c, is 10.4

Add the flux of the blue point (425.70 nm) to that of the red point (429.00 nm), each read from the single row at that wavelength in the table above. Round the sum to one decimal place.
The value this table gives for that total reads 20.8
